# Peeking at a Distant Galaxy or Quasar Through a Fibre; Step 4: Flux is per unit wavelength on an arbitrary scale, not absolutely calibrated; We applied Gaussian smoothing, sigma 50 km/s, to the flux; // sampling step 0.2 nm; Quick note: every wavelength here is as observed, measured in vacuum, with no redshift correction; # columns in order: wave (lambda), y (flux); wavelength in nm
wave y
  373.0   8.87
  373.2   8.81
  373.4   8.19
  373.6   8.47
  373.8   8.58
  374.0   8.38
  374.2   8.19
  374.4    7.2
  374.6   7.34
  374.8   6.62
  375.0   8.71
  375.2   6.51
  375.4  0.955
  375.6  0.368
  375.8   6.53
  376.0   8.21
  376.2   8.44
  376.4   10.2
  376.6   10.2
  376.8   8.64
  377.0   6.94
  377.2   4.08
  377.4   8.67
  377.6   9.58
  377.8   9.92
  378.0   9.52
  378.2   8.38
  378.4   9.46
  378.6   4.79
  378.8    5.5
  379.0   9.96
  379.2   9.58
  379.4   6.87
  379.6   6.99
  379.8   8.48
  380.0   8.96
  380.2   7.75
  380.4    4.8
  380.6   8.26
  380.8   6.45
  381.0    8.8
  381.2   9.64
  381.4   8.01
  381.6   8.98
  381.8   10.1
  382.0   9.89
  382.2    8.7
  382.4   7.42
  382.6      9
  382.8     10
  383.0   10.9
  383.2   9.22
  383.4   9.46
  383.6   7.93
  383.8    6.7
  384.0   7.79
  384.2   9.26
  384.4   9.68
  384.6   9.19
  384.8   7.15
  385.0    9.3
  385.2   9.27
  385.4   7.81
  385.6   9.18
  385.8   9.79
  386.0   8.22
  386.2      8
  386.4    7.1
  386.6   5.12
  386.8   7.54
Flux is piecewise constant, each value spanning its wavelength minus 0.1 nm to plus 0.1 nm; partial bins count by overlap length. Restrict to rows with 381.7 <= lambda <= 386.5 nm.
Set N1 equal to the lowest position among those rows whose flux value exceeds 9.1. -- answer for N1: 381.8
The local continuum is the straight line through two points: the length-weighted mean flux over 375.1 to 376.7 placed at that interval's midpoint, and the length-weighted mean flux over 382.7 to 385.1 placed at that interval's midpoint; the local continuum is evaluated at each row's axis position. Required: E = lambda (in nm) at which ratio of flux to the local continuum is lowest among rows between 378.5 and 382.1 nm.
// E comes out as 380.4 nm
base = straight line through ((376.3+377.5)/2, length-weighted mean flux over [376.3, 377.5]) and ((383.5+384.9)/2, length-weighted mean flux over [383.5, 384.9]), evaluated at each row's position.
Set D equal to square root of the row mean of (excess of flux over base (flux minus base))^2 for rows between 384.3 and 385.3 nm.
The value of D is 1.12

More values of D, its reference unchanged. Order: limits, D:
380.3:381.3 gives 1.84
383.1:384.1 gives 1.02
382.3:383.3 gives 1.59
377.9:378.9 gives 2.10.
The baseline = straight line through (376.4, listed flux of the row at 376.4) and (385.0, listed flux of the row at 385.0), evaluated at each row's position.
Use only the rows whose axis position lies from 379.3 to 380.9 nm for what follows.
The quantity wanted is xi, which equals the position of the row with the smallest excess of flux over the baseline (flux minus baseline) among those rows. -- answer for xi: 380.4 nm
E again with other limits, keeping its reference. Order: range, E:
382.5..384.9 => 383.8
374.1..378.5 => 375.6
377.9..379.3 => 378.6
